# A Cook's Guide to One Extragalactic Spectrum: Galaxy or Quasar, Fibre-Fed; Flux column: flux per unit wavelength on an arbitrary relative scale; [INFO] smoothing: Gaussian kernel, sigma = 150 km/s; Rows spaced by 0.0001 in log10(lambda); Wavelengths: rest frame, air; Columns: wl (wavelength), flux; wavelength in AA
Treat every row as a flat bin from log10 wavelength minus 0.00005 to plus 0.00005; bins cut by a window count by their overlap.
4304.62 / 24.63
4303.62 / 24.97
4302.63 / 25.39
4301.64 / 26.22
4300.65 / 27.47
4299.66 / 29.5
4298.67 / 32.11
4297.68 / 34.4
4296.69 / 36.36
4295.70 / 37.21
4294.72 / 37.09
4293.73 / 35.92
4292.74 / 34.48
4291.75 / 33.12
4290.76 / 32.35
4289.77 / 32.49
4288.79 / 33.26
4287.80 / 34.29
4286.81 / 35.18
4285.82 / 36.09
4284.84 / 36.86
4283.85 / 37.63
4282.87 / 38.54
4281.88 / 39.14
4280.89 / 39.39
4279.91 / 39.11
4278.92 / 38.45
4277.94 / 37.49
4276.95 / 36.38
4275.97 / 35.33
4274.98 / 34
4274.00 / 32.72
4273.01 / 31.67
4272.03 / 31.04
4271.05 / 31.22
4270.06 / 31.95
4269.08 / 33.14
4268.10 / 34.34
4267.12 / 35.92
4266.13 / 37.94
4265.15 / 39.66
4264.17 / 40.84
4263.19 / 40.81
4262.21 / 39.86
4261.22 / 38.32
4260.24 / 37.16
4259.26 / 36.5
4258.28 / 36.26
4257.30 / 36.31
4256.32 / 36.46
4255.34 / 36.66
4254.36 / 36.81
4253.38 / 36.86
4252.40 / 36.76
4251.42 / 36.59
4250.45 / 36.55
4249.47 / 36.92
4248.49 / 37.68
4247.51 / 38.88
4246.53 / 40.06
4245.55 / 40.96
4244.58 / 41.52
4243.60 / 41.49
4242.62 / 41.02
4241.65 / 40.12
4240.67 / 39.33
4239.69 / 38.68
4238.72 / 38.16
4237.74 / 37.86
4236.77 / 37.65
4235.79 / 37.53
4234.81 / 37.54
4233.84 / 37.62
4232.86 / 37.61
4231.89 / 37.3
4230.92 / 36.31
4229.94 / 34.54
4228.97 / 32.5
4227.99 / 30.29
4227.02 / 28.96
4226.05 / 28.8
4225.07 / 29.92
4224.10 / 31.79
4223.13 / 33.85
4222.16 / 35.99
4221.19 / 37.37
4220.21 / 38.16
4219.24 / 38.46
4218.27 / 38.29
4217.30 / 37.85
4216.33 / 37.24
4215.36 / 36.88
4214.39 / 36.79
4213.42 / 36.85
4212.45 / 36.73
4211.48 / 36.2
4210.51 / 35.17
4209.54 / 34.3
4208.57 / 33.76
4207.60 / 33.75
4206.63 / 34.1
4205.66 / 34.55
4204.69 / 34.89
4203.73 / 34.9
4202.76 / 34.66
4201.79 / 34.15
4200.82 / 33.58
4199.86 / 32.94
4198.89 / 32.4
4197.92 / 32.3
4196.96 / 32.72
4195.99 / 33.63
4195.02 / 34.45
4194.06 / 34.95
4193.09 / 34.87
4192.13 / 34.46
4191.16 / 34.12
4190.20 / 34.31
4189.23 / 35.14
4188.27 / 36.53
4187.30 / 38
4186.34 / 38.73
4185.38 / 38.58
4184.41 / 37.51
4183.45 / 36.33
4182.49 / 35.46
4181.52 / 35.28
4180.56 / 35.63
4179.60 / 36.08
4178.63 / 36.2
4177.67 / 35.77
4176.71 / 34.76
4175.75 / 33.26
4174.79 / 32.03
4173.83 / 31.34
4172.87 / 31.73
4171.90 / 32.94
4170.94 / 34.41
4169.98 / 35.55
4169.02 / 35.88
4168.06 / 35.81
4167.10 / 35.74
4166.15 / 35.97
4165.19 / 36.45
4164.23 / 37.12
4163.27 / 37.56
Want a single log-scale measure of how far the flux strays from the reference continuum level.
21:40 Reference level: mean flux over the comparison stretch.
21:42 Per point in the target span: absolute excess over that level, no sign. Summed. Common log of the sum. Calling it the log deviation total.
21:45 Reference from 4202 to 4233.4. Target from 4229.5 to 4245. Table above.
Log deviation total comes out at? 1.7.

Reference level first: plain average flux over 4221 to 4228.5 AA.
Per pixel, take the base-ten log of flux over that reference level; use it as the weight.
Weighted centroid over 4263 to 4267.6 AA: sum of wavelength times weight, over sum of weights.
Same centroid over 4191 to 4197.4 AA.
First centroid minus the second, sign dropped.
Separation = 71.2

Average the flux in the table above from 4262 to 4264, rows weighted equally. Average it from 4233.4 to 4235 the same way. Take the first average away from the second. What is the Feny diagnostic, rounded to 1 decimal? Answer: -2.8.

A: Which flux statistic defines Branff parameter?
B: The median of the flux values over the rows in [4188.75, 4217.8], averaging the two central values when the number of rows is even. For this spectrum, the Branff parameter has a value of 34.5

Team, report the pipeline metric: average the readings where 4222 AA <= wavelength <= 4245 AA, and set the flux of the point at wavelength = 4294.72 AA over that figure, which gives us 1.03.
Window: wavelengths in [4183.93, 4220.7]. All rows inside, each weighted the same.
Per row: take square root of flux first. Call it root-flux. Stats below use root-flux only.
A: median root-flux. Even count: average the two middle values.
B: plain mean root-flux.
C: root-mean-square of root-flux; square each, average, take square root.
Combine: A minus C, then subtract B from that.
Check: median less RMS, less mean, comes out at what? -6.00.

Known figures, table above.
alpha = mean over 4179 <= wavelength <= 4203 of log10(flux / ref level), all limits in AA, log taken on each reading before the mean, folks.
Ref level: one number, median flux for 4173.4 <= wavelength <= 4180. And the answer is 0.003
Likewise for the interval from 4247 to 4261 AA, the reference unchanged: 0.026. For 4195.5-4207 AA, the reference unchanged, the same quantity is -0.013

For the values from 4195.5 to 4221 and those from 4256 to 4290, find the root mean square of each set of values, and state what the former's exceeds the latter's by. -1.0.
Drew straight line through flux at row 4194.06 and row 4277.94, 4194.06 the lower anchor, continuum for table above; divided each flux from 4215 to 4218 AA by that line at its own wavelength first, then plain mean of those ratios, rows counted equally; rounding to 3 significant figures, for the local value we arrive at 1.05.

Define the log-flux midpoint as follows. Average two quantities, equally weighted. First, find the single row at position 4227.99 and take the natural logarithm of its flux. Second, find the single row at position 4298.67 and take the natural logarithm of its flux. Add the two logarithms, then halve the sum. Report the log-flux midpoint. 3.44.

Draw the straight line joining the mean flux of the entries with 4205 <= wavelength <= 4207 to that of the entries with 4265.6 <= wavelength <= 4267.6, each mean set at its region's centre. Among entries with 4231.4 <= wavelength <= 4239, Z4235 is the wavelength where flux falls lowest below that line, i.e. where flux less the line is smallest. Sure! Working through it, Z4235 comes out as 4231.89 AA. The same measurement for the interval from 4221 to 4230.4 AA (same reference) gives 4226.05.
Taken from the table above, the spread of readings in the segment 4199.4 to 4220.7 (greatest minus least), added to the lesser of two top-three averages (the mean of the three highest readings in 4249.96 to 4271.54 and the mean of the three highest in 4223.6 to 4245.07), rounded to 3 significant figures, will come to 46.0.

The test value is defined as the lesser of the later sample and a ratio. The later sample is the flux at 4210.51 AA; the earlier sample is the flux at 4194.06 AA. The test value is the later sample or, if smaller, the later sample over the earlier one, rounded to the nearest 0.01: 1.01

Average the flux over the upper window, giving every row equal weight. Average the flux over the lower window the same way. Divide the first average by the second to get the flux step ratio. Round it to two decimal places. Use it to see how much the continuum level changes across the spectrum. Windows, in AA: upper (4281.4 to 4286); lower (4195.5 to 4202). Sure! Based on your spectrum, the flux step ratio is 1.14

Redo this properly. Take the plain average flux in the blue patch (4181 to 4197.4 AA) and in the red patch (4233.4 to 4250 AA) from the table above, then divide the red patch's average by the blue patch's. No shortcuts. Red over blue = 1.10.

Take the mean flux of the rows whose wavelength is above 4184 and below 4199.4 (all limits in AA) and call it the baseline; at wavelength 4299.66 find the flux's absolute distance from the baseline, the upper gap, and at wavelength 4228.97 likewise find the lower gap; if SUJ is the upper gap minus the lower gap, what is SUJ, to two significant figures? 3.0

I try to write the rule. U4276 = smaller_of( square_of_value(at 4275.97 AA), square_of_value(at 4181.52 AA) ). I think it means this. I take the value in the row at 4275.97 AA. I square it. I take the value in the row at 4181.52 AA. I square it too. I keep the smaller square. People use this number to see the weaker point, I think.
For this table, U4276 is 1245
